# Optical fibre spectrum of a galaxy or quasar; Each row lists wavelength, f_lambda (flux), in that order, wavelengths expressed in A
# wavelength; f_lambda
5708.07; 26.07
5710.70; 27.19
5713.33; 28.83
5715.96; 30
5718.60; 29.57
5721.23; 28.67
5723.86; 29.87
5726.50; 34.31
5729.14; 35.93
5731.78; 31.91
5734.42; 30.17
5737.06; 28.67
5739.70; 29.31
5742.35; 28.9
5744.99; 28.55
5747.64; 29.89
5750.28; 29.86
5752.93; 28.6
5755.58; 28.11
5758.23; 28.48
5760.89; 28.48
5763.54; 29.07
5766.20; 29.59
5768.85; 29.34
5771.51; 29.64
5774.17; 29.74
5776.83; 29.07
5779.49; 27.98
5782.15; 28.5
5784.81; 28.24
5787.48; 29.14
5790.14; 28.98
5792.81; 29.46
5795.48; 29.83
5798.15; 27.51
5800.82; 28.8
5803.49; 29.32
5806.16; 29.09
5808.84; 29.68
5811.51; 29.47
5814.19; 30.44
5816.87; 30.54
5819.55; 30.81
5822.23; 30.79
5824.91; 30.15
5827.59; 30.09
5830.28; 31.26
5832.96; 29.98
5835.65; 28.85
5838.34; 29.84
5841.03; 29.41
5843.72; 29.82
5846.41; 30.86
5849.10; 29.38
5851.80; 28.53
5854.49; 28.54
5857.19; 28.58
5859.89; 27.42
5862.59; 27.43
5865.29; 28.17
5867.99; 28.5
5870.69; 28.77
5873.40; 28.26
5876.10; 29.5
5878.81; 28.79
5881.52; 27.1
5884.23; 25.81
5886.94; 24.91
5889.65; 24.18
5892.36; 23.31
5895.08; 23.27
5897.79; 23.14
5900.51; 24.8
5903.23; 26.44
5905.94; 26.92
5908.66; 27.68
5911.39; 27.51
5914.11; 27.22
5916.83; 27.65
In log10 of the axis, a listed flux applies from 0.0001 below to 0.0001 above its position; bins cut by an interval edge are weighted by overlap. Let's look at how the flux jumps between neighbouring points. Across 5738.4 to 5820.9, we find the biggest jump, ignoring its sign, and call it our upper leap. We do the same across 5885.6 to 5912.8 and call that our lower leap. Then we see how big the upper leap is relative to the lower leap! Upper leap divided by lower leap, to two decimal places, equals 1.40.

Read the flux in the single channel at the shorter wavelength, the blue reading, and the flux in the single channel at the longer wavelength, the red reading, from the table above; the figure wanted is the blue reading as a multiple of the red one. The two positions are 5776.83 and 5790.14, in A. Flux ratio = 1.00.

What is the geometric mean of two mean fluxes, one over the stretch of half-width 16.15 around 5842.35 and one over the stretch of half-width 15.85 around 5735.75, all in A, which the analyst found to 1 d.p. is 30.0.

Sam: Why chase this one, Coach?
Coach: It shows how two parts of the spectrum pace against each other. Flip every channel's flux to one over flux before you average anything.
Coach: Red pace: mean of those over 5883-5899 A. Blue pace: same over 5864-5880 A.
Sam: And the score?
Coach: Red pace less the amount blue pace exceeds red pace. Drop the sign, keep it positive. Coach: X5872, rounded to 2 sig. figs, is 0.048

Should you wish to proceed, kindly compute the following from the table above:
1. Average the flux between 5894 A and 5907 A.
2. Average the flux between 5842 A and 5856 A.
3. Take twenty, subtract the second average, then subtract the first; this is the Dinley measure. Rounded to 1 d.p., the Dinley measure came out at -34.3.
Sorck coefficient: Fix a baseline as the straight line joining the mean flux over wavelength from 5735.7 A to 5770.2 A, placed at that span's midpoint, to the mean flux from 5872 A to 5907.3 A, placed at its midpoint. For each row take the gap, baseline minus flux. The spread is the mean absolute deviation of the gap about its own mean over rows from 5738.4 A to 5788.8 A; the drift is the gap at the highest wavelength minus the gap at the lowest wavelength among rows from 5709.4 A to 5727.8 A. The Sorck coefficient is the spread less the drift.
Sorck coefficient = 8.0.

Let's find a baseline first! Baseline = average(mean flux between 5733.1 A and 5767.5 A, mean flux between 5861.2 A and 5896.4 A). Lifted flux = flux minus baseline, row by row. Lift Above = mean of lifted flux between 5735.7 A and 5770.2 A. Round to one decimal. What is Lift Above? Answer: 1.1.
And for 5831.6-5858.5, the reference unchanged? 1.5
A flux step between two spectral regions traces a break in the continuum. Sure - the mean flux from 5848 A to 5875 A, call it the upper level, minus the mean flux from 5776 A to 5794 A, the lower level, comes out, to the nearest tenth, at -0.4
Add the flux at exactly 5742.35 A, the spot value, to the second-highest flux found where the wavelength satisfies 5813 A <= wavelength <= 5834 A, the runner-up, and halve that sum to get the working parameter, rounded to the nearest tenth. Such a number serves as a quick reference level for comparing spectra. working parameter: 29.9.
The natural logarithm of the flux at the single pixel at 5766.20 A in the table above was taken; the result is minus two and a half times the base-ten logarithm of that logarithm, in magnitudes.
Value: -1.32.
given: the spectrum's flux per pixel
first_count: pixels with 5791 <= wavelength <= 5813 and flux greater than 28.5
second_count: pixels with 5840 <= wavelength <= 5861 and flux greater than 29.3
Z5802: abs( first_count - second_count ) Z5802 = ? 3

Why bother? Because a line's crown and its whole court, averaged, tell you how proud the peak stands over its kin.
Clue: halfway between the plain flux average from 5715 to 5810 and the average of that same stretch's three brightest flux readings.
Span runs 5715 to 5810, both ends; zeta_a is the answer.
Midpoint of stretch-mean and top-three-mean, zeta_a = 31.8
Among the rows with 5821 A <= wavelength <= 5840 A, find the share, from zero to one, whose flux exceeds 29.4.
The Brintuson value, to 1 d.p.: 0.9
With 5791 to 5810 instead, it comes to 0.4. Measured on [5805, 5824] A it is 0.9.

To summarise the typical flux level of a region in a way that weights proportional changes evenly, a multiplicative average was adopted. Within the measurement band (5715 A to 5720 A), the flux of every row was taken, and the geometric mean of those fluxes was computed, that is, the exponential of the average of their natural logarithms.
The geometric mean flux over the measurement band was 29.8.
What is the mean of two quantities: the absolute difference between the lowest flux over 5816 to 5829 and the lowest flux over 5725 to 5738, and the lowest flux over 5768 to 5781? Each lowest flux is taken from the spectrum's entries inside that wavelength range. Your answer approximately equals 14.7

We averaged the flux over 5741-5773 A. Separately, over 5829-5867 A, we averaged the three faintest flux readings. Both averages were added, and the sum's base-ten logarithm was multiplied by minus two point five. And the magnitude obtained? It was -4.38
